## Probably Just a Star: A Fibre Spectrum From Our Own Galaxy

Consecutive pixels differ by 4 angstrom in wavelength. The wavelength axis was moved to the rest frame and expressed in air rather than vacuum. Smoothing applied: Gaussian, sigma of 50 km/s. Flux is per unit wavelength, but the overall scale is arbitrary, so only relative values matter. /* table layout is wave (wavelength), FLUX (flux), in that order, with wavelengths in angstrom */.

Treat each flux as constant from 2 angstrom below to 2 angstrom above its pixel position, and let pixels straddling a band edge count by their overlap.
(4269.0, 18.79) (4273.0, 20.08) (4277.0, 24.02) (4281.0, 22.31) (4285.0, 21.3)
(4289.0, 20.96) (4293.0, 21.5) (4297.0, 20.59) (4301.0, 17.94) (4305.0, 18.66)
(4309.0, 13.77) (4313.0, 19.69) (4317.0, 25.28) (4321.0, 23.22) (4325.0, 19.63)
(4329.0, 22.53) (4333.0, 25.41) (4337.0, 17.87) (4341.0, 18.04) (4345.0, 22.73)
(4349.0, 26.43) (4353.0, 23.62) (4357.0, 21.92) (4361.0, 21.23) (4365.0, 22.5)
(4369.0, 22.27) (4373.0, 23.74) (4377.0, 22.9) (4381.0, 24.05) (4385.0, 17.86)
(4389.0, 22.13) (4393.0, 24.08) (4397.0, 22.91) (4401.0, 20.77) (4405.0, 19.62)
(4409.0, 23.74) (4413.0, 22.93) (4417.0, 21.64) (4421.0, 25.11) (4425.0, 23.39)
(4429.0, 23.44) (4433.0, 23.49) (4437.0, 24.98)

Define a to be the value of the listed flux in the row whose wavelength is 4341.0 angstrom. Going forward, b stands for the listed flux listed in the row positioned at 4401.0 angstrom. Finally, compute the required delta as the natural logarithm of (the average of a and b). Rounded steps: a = 18.04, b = 20.77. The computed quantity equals 2.97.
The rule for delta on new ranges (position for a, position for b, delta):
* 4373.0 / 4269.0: 3.06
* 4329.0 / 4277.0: 3.15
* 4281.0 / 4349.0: 3.19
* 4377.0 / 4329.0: 3.12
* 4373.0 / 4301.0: 3.04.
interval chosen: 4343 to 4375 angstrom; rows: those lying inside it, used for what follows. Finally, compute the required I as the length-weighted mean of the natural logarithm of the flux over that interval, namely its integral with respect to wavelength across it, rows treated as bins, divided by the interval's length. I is 3.14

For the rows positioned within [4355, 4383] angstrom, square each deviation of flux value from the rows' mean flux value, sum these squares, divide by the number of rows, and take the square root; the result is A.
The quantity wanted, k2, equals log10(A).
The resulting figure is -0.04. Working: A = 0.9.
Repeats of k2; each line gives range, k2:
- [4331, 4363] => 0.46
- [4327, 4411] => 0.36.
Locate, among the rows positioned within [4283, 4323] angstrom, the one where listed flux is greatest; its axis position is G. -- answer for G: 4317.0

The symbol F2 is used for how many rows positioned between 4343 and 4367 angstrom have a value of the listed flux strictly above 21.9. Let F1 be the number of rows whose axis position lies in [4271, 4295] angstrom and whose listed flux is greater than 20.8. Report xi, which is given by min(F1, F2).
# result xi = 5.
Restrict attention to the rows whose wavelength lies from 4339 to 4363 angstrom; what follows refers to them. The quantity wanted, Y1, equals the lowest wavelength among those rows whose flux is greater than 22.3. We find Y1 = 4345.0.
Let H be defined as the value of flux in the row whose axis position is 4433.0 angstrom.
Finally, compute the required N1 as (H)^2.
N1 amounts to 552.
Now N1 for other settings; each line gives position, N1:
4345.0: 517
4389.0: 490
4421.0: 631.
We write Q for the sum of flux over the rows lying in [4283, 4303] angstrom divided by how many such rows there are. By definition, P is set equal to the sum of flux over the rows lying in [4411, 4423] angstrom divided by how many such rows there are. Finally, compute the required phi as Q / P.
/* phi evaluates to 0.88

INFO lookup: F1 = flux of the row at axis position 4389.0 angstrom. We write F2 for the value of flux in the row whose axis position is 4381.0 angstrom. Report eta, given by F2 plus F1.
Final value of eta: 46.2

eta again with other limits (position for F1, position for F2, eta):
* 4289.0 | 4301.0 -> 38.9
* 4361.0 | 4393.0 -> 45.3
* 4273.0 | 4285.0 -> 41.4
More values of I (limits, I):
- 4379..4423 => 3.10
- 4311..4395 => 3.10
